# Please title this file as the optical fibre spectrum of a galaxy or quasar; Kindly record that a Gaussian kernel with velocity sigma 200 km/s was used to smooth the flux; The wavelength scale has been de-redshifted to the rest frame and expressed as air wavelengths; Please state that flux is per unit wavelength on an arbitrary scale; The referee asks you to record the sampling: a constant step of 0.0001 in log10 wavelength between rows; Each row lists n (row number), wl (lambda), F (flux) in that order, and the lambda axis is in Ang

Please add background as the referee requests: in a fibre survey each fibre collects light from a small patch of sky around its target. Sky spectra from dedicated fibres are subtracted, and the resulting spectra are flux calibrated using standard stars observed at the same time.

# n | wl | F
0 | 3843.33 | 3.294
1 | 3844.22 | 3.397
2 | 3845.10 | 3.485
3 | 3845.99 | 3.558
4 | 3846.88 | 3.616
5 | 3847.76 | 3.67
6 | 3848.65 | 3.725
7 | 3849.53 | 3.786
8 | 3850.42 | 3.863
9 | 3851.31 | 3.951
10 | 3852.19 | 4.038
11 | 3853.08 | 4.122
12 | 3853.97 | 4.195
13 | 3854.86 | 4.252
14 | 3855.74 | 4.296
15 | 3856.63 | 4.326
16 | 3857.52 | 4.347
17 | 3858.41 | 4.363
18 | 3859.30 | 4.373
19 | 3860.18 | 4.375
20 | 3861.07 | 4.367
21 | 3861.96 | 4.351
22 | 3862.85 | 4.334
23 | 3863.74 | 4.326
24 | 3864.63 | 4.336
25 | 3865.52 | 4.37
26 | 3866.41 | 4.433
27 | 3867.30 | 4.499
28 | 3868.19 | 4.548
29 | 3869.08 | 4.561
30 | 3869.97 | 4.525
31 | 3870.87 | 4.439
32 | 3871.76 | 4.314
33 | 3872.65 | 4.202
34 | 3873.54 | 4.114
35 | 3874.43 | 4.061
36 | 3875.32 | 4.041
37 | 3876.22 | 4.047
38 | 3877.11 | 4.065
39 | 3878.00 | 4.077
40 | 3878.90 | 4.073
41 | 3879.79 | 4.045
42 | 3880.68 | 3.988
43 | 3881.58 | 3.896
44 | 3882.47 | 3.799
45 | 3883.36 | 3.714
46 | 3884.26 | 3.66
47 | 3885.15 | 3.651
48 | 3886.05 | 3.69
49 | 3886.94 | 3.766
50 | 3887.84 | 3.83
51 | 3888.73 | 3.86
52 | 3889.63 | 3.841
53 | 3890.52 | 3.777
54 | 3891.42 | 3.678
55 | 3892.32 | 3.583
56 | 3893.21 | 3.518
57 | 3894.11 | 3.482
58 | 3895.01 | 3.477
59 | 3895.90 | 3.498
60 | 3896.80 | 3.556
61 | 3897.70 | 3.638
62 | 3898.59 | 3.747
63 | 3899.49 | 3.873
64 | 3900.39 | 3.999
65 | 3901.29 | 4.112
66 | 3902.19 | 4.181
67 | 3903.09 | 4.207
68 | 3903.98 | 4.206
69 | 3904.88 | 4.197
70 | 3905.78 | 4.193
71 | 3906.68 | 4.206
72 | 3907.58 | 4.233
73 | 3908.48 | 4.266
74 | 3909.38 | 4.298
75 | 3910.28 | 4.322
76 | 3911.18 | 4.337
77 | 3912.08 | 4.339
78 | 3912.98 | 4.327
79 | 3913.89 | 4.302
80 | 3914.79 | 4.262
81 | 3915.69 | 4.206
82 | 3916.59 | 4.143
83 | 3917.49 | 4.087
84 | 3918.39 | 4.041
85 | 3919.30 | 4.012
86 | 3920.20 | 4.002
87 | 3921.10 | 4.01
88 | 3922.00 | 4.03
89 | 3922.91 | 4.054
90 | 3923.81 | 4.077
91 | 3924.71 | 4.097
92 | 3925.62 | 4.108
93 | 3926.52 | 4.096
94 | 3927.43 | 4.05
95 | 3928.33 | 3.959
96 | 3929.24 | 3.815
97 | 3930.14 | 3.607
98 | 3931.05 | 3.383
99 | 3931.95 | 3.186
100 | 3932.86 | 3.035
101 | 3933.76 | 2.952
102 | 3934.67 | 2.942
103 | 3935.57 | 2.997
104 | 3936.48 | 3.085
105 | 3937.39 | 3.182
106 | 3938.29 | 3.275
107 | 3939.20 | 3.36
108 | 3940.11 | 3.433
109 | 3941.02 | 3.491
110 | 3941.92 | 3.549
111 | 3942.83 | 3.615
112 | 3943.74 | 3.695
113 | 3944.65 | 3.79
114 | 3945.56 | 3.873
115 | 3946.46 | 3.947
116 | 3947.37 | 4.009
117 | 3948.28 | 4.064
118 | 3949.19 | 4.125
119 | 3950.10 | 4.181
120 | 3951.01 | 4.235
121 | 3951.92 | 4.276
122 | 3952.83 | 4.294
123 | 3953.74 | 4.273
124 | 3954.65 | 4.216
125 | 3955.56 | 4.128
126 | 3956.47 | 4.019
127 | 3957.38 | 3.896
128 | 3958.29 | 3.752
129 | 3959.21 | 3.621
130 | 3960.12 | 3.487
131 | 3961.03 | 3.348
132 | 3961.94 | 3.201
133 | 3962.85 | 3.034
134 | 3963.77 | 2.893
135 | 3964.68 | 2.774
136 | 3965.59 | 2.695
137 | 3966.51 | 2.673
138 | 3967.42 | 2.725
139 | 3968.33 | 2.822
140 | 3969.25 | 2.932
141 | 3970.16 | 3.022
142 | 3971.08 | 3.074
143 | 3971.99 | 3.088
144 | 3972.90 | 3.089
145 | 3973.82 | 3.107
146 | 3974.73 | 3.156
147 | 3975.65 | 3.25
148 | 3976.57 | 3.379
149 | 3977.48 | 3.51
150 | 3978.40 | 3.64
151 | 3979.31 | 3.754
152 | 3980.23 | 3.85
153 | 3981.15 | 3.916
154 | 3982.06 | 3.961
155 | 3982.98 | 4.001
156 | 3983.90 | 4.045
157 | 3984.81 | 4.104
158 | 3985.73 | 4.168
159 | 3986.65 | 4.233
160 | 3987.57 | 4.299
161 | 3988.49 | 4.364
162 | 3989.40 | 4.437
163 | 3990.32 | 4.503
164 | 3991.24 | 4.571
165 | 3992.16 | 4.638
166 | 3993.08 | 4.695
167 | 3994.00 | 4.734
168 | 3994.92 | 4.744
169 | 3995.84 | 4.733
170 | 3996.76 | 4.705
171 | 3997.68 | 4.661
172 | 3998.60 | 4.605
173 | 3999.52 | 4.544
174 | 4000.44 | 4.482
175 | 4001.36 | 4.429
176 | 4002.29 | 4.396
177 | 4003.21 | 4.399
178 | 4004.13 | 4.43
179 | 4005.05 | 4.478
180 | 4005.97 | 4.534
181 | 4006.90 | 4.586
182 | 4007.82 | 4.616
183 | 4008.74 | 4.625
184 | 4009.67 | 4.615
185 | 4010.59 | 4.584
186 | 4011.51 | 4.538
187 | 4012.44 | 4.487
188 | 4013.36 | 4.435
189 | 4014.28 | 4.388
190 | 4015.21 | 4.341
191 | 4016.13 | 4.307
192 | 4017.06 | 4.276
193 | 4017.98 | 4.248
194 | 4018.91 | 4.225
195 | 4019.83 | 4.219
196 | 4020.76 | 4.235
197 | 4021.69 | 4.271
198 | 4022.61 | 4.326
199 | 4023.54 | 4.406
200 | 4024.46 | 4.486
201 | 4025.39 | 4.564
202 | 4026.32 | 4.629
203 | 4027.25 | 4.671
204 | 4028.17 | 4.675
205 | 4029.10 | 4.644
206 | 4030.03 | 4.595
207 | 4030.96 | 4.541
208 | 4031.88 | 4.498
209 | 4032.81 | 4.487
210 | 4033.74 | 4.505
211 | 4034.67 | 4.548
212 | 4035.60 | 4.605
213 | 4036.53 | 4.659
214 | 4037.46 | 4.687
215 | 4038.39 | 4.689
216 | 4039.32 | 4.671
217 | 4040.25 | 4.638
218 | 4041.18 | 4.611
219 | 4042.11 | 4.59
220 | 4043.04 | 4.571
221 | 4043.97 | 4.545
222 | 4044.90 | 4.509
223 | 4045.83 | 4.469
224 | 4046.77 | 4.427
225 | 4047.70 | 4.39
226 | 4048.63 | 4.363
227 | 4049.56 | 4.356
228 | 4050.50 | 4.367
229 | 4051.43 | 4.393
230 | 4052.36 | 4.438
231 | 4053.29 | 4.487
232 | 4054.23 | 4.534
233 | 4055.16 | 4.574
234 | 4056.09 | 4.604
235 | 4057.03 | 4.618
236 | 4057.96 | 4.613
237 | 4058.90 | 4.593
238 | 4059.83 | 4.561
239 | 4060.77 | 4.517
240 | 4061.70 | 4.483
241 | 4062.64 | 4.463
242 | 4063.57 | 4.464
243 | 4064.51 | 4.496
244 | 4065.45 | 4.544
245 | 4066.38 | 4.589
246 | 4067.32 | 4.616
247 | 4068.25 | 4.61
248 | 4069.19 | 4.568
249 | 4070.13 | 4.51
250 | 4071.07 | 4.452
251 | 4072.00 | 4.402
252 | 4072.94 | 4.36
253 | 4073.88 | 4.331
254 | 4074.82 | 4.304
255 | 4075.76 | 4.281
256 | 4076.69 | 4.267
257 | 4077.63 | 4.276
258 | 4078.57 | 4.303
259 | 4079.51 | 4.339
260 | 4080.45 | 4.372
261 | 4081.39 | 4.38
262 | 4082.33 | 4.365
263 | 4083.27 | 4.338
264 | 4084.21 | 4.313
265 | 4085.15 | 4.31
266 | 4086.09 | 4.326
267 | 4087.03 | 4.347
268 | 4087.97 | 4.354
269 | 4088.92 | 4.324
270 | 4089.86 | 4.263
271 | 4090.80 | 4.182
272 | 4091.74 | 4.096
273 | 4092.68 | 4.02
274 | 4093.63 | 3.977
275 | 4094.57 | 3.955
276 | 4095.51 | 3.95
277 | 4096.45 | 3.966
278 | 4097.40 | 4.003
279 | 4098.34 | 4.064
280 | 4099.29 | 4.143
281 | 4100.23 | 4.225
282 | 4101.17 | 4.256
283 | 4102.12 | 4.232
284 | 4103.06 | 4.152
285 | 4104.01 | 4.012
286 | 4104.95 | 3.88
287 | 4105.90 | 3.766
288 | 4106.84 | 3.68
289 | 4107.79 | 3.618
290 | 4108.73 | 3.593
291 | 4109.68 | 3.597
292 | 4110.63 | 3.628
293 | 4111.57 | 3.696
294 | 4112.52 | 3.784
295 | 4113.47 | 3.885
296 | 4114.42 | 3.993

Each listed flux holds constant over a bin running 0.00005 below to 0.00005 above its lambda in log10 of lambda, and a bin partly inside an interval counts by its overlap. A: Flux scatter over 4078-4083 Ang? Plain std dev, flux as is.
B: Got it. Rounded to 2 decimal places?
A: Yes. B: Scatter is 0.03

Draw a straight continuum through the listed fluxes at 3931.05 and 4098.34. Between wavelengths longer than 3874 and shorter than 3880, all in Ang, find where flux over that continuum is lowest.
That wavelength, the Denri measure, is 3879.79 Ang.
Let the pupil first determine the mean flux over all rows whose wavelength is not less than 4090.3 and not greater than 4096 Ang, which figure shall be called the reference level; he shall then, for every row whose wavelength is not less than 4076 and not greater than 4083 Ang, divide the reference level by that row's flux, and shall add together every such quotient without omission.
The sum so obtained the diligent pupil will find 6.5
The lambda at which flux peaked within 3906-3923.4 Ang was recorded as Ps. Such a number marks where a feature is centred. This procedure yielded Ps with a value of 3912.08 Ang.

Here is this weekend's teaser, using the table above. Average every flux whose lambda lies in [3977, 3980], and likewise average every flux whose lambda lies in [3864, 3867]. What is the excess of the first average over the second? -0.7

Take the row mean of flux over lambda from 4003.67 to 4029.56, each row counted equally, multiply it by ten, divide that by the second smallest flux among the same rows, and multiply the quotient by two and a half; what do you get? 26.4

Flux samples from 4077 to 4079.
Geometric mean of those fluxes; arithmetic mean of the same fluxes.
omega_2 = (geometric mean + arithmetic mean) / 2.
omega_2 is 4.29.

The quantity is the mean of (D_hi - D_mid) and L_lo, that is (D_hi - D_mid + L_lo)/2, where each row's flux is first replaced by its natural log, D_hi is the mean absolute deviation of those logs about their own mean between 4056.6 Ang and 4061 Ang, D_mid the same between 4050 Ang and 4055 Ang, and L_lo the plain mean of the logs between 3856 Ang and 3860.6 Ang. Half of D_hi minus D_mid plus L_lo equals 0.733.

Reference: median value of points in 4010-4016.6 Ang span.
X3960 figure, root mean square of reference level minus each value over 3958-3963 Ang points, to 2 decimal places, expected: 1.06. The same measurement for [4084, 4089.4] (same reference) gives 0.11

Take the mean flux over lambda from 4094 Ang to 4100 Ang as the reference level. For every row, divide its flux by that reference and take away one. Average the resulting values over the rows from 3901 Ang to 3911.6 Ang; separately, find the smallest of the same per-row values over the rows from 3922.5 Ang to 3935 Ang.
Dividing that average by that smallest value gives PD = -0.2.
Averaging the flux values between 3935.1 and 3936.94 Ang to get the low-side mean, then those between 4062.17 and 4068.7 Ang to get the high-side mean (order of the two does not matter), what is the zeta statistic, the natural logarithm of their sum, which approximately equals 2.03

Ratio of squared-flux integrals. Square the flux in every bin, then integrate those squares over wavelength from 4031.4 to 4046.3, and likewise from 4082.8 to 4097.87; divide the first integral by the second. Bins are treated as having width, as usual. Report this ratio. 1.2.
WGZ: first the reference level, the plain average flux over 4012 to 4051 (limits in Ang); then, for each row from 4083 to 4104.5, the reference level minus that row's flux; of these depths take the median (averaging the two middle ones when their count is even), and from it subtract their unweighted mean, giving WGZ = -0.02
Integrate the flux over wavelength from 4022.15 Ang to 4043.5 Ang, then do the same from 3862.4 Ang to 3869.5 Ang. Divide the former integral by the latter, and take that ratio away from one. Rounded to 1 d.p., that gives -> -2.1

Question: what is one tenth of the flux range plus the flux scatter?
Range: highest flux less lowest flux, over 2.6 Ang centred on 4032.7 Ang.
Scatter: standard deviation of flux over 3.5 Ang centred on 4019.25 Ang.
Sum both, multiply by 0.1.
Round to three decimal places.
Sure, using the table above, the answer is 0.003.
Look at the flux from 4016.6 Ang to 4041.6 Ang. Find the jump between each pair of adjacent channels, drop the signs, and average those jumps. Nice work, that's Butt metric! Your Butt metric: 0.038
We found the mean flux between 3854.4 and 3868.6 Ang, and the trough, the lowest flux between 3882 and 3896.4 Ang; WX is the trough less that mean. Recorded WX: -0.89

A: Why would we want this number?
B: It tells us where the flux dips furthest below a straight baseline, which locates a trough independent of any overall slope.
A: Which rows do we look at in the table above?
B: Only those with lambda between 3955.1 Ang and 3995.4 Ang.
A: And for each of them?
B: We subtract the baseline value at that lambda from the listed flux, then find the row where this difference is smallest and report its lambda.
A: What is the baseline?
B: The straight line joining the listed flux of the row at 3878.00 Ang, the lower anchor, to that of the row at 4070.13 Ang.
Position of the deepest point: 3966.51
